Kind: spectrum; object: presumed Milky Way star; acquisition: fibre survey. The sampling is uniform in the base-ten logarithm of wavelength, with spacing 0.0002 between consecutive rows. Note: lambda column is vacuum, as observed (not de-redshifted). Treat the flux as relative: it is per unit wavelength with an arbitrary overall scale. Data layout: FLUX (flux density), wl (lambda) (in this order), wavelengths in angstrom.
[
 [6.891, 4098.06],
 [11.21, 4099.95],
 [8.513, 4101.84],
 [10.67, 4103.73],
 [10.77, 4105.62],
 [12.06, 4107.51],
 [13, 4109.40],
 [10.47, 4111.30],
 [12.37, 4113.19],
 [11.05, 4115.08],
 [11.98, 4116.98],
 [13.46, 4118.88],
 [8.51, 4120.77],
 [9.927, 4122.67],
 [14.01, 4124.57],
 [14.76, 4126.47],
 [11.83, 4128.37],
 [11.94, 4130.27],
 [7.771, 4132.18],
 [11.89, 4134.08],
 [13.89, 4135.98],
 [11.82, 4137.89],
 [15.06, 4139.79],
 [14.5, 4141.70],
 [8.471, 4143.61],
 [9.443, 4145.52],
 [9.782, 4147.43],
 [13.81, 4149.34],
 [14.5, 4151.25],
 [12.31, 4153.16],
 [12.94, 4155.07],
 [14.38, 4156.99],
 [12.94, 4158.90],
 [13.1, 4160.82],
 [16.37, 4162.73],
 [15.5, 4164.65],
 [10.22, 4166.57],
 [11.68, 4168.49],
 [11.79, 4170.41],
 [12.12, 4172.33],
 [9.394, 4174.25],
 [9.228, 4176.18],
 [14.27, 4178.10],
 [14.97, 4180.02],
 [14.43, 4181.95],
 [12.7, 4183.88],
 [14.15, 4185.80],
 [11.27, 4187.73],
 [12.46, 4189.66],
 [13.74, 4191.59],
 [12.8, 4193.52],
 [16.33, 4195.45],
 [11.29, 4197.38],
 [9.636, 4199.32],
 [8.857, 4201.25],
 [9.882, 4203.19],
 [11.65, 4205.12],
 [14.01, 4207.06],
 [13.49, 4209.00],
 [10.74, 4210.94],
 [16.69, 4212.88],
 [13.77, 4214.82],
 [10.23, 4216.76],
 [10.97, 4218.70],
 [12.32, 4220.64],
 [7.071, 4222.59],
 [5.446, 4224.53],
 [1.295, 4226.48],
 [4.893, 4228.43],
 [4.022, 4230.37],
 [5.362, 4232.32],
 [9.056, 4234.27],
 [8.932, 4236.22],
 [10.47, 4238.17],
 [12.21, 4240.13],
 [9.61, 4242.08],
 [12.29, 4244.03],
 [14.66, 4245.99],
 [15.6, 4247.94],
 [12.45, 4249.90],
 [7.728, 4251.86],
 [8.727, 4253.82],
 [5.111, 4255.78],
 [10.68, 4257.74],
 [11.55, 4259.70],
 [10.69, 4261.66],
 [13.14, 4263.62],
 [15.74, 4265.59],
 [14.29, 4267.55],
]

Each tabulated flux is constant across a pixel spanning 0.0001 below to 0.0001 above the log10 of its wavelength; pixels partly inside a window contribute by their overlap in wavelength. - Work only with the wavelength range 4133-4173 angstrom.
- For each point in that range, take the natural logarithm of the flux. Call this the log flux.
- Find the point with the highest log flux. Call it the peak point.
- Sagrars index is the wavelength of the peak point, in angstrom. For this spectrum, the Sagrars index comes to 4162.73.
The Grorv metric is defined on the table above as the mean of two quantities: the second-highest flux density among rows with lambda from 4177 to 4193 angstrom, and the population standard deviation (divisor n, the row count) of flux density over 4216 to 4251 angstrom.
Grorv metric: 9.1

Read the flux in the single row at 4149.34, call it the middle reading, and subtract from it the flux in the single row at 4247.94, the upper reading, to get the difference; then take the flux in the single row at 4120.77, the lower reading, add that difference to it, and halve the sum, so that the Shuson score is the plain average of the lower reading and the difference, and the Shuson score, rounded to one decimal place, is 3.4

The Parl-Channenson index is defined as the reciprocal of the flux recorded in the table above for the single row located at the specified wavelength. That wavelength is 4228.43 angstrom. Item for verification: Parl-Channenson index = 0.204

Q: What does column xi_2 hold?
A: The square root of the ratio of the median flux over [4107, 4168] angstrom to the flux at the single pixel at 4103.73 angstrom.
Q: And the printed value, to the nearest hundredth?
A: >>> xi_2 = 1.08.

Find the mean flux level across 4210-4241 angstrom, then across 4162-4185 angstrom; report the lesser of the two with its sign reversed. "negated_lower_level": -9.0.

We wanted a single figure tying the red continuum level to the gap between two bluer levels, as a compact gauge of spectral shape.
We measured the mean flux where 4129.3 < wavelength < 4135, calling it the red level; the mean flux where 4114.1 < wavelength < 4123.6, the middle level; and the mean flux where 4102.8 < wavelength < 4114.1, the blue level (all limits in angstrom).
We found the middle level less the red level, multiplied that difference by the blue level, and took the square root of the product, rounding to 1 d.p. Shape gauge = 2.3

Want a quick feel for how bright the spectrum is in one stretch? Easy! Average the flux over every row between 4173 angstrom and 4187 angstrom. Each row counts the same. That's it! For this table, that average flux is 12.7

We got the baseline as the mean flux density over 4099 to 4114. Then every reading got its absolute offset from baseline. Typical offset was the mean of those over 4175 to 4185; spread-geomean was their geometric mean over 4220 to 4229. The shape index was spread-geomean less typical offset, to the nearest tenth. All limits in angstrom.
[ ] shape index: 1.7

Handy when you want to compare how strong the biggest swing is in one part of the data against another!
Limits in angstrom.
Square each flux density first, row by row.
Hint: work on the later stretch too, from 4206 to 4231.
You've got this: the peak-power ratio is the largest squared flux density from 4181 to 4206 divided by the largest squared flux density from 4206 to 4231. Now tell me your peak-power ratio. 0.96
